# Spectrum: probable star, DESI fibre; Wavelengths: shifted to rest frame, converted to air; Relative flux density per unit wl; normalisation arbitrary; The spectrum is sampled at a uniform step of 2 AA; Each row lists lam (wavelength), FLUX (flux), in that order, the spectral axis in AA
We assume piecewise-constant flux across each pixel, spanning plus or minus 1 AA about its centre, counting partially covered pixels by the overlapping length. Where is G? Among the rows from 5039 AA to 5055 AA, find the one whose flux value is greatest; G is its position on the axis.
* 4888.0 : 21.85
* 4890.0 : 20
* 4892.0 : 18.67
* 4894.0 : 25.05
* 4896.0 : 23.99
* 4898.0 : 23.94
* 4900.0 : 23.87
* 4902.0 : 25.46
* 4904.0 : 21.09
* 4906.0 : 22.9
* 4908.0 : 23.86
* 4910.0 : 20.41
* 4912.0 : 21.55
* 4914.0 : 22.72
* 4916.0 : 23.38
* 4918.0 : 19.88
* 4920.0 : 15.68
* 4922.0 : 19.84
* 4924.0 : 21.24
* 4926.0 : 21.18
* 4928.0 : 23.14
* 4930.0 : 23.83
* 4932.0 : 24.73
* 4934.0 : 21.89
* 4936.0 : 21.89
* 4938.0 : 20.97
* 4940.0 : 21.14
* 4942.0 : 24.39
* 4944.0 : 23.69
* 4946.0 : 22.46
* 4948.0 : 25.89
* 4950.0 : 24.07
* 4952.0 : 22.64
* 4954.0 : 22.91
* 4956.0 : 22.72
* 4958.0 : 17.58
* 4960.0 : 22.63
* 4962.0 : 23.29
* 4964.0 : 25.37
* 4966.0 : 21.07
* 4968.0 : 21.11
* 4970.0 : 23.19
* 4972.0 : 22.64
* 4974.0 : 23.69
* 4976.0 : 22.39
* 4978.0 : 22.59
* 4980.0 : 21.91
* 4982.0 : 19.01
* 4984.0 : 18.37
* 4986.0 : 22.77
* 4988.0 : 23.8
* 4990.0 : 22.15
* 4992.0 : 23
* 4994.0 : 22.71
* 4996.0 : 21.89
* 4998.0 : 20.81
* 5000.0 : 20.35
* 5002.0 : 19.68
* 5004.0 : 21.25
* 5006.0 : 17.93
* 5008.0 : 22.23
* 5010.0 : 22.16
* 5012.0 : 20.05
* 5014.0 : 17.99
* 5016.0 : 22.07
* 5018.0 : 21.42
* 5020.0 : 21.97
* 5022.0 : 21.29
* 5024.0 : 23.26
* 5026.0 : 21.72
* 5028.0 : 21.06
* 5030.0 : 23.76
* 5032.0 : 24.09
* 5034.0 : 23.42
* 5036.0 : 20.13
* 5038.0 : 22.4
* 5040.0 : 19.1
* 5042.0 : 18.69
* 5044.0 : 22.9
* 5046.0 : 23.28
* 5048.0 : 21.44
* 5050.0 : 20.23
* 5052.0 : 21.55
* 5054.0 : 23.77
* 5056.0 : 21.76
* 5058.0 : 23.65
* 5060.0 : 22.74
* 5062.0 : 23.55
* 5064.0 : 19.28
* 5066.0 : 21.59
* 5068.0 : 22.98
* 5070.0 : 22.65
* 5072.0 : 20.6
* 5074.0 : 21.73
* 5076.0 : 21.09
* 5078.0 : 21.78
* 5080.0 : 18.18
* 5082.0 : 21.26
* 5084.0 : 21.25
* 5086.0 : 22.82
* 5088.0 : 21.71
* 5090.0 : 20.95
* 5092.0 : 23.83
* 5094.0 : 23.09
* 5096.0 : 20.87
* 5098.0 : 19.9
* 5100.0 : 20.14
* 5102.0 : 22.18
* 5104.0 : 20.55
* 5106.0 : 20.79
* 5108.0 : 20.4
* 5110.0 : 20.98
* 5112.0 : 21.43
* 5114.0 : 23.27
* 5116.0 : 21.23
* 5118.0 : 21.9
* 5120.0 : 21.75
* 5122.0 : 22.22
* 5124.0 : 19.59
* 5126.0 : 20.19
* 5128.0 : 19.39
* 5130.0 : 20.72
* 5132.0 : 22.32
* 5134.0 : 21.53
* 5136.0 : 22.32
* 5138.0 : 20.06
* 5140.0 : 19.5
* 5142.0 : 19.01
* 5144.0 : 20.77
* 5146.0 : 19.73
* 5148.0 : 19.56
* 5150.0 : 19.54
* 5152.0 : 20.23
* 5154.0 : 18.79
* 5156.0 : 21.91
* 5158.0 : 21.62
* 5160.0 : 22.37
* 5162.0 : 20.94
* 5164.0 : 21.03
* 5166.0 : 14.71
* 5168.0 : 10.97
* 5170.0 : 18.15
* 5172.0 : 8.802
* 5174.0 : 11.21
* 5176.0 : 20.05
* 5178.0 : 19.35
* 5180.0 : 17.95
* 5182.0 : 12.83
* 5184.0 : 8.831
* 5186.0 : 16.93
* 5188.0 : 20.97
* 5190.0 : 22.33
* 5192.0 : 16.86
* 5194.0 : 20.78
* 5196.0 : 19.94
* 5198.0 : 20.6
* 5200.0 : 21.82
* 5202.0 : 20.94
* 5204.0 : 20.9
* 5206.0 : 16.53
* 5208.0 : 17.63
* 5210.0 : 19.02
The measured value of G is 5054.0 AA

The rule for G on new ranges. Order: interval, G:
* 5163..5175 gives 5164.0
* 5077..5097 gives 5092.0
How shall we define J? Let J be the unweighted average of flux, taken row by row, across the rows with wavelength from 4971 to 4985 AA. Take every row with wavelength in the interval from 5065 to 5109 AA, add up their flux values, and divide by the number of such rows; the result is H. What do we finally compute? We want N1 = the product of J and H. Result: 460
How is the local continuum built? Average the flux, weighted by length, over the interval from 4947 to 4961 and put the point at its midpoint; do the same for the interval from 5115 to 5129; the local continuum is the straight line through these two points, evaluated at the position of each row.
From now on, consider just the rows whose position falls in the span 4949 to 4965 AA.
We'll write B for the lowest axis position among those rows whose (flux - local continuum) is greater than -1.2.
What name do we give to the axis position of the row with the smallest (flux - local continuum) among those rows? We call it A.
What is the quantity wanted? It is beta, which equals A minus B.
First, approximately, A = 4958.0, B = 4950.0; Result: 8 AA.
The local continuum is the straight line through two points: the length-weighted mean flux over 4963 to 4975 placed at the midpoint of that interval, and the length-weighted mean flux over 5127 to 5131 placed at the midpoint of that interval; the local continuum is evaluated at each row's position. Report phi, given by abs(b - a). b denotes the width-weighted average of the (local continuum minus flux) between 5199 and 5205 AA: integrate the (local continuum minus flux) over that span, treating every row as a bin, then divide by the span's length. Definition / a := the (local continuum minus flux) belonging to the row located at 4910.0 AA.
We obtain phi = 5.9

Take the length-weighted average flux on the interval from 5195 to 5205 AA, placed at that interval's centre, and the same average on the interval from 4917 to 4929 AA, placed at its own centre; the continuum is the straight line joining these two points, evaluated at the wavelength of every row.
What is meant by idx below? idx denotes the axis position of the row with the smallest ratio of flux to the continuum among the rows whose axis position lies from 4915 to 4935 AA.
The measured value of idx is 4920.0 AA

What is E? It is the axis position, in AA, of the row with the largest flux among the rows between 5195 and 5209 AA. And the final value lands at 5200.0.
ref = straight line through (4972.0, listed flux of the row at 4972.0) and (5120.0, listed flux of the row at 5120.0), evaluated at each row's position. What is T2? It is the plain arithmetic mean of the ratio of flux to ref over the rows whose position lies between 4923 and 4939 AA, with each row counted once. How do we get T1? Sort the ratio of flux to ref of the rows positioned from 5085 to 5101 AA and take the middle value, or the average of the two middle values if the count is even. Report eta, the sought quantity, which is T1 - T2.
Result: -0.005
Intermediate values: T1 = 0.97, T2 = 0.98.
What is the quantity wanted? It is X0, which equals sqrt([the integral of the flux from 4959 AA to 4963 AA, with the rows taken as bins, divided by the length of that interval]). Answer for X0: 4.79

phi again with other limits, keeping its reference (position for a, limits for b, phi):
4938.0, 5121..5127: 2.9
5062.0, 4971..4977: 2.2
